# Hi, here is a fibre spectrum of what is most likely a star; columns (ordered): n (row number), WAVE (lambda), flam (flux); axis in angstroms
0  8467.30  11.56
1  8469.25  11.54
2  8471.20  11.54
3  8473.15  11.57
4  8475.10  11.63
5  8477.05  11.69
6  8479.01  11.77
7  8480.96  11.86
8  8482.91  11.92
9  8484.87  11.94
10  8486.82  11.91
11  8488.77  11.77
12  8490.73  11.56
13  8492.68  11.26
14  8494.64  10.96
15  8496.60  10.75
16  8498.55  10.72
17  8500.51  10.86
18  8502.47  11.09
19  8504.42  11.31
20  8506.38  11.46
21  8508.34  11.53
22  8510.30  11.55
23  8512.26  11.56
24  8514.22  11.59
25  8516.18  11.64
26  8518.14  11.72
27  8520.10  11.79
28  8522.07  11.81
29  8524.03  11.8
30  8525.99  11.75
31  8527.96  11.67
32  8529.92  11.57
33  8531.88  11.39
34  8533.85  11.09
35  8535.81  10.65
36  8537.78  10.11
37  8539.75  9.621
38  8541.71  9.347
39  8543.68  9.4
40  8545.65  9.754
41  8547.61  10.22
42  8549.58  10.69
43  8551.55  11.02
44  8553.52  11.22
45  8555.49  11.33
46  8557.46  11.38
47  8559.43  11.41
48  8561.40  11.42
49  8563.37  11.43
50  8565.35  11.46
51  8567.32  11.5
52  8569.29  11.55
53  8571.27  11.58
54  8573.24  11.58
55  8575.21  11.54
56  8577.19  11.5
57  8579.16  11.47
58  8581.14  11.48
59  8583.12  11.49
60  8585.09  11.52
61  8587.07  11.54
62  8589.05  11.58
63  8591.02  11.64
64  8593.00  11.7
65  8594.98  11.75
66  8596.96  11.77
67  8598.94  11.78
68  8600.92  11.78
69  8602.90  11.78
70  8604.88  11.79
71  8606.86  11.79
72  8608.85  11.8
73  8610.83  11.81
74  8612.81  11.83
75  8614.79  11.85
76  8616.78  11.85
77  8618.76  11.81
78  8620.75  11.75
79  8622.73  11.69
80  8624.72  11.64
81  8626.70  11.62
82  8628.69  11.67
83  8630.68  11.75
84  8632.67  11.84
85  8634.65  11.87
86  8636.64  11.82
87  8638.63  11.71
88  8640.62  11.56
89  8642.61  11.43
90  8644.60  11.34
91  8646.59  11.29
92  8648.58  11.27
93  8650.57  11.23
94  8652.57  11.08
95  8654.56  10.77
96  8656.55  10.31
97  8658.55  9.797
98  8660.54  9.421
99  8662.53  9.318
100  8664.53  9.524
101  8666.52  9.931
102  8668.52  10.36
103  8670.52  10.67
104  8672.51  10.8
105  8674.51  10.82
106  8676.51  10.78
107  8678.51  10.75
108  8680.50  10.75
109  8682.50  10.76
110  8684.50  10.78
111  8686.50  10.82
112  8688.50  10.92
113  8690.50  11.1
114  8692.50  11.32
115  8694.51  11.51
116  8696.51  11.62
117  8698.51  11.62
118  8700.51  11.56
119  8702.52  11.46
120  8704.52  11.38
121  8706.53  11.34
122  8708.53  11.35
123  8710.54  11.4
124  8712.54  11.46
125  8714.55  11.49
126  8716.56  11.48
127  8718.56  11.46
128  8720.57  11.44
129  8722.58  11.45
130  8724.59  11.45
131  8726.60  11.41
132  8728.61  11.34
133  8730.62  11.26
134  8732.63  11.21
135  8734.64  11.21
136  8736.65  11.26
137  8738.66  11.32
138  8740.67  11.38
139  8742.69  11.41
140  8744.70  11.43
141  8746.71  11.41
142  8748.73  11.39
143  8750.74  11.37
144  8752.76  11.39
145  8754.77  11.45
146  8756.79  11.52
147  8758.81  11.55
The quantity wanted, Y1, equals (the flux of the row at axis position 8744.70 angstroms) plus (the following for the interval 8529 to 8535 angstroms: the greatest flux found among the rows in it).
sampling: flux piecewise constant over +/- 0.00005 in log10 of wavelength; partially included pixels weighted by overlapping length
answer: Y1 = 23.0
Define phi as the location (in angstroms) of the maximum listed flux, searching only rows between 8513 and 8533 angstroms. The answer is 8522.07 angstroms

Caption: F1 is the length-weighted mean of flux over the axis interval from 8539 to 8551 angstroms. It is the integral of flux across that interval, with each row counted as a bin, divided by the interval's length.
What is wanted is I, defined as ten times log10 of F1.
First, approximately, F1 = 9.9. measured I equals 10.0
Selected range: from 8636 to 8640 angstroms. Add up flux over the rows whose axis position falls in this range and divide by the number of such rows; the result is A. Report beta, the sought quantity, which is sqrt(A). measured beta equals 3.43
